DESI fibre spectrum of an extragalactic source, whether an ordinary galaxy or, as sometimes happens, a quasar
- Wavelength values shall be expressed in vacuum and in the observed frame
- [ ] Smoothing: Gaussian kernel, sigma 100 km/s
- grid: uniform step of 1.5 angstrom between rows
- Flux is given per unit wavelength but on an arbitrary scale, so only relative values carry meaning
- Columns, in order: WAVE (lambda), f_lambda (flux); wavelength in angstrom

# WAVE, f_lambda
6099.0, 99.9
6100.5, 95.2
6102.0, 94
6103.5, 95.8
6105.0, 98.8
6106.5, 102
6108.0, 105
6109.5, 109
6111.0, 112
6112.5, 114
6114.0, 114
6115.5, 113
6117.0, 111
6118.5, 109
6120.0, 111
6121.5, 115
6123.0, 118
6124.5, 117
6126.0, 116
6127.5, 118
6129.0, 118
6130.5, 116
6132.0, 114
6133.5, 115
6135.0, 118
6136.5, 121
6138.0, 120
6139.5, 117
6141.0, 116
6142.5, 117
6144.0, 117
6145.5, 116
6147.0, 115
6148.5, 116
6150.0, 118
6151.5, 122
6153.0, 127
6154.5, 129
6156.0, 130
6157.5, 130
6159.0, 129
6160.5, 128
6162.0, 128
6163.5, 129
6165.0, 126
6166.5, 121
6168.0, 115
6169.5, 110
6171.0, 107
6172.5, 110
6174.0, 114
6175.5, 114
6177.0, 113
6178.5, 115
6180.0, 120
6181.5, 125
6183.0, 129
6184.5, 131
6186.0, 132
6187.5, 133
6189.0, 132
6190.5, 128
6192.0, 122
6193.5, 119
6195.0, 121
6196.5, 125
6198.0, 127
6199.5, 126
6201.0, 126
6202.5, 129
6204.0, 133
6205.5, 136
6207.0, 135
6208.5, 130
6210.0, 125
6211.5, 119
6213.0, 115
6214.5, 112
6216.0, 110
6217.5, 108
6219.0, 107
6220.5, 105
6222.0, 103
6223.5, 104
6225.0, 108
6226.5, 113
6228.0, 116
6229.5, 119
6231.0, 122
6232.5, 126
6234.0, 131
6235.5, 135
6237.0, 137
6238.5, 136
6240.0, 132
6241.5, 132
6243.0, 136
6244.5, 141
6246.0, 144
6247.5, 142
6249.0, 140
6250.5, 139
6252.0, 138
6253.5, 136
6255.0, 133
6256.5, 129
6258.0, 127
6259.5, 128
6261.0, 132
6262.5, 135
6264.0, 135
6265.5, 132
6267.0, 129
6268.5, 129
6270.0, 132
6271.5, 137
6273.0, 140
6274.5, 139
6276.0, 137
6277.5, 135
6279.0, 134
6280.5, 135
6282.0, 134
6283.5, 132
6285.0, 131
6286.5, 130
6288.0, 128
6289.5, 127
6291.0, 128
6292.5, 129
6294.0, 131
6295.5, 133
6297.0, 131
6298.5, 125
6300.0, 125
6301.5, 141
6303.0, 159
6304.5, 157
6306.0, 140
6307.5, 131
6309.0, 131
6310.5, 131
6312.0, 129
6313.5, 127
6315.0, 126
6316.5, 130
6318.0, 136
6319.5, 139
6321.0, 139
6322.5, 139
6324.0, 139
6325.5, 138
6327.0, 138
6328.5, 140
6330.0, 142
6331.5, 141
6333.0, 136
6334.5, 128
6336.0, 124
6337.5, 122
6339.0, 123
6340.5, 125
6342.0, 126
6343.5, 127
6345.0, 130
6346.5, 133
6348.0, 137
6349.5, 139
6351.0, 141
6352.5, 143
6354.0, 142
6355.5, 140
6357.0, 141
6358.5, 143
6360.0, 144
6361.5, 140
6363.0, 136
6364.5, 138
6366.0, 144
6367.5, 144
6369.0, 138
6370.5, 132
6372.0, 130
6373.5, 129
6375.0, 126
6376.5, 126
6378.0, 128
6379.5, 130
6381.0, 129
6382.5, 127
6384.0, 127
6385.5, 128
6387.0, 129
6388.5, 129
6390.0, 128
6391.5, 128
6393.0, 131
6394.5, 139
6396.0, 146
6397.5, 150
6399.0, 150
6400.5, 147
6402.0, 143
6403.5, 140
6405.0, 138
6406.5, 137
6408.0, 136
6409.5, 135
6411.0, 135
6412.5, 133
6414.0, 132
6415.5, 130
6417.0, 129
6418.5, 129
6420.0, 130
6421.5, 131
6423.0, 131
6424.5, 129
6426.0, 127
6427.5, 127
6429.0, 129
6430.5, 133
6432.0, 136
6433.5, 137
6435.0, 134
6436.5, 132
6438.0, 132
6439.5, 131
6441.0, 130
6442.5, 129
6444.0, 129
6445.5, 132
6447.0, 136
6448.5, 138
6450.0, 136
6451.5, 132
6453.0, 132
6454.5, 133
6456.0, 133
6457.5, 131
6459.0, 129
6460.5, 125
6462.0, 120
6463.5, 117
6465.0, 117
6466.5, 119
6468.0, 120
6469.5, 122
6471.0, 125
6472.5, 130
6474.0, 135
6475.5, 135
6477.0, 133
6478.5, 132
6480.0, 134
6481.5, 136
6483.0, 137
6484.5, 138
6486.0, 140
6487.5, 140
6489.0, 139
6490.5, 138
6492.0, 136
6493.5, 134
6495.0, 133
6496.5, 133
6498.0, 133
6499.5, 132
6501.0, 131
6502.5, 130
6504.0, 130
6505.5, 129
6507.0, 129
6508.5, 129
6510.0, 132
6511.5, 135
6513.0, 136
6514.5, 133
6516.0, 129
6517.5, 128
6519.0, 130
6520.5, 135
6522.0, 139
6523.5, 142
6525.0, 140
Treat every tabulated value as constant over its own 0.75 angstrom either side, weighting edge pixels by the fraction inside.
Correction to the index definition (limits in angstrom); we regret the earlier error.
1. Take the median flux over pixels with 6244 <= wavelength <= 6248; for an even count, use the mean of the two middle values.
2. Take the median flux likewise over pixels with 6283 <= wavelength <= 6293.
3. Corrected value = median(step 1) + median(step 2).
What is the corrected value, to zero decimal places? 271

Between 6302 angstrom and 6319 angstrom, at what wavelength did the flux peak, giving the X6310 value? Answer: 6303.0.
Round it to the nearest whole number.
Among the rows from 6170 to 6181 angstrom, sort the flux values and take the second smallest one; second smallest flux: 110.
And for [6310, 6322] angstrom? 127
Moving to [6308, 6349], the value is 123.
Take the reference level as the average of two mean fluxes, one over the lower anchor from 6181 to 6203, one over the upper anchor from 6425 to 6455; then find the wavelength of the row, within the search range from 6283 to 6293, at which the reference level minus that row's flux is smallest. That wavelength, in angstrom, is 6283.5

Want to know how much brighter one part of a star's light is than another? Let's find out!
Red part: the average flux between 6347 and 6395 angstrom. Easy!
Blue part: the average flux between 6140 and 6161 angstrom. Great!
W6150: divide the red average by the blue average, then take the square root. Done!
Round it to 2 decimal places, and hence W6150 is 1.05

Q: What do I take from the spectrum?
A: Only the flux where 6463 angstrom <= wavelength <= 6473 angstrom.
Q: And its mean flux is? 121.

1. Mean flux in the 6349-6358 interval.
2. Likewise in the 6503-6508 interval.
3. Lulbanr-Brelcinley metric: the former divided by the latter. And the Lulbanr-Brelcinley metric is 1.09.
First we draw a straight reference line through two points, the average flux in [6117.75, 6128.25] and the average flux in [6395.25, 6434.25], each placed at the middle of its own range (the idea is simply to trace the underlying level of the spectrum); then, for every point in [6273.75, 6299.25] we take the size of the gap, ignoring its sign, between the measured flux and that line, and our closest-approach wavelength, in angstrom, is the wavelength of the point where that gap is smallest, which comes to 6289.5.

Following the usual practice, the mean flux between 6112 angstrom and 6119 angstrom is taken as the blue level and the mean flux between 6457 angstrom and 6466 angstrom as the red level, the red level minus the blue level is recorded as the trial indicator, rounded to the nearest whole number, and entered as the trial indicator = 11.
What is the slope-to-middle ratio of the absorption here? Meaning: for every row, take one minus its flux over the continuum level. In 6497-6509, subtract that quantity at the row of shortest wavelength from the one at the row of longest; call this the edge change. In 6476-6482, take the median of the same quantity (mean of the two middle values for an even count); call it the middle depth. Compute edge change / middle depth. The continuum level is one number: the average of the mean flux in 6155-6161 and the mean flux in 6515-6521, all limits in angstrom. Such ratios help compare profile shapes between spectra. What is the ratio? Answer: -1.1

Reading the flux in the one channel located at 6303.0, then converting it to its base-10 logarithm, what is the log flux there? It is 2.20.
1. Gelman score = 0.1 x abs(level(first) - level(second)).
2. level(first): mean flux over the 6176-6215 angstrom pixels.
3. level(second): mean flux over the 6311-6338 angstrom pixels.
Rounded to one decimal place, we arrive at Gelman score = 0.9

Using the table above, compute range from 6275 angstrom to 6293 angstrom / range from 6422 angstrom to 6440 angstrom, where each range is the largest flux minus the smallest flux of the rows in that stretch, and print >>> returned 1.0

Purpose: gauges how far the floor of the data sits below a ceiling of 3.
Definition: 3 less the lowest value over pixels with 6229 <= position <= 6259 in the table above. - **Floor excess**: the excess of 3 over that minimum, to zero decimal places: -116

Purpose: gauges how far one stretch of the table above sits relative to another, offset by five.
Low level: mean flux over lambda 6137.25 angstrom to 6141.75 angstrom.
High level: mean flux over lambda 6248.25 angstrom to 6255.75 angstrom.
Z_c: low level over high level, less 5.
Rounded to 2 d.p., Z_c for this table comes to -4.14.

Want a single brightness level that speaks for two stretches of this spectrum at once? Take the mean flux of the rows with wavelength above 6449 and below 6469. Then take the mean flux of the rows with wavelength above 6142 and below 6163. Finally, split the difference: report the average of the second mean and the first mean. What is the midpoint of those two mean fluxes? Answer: 125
